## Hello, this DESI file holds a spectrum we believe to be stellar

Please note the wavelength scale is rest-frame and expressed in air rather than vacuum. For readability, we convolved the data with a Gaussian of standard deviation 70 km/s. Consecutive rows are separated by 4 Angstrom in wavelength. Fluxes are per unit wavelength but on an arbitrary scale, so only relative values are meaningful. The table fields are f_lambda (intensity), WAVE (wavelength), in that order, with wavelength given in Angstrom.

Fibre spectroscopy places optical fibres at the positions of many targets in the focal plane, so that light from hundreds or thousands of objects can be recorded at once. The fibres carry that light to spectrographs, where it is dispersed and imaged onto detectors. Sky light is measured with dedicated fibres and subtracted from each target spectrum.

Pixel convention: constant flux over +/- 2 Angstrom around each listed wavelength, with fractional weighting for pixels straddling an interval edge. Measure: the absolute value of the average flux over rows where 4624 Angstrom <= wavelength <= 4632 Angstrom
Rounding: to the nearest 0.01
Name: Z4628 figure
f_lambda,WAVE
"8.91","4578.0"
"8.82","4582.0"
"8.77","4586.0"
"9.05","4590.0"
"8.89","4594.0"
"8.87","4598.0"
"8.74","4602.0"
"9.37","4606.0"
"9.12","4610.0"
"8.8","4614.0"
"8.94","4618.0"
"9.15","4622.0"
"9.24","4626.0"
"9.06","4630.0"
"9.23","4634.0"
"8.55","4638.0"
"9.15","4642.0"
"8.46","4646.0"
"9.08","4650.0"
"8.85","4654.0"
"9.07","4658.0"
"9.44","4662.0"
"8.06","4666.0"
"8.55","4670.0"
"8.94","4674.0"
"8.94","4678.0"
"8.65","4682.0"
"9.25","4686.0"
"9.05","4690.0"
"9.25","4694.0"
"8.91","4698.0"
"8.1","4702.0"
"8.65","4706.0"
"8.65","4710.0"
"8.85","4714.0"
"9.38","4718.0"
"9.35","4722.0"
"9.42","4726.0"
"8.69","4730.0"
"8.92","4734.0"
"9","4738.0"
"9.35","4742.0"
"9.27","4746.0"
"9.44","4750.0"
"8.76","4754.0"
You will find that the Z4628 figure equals 9.15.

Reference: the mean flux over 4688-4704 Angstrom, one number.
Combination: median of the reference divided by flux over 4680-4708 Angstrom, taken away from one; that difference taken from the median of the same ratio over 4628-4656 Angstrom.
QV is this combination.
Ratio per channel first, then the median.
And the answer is 0.97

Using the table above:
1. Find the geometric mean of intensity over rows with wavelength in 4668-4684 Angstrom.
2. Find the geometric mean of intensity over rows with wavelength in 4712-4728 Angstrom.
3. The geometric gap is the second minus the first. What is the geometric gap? 0.48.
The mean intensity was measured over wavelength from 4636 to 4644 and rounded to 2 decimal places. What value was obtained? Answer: 8.85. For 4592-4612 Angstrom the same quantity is 9.00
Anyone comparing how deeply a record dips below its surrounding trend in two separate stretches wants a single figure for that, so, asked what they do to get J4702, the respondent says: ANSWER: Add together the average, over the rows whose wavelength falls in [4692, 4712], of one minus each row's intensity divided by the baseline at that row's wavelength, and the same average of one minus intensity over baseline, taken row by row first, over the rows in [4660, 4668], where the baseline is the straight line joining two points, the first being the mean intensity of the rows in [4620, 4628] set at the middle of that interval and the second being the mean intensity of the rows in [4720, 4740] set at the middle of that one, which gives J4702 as 0.087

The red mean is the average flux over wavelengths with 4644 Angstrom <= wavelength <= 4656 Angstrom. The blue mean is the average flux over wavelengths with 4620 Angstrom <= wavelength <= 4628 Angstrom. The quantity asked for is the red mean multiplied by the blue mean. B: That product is 80.9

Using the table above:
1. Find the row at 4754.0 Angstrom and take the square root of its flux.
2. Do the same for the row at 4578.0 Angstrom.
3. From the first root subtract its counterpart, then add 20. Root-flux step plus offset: 20.0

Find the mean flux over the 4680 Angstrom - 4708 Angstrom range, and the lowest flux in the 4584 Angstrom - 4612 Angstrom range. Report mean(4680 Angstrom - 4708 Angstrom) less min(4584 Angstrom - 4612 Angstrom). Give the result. 0.1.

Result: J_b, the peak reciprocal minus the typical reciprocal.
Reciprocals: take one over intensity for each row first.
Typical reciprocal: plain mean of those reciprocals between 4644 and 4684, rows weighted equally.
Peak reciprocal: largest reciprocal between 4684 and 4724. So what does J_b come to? 0.010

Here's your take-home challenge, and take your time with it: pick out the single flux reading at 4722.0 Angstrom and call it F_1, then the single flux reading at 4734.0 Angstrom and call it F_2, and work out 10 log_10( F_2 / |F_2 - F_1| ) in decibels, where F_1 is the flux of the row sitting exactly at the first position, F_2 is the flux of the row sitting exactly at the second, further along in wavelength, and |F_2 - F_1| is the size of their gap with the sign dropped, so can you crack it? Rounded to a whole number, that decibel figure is 13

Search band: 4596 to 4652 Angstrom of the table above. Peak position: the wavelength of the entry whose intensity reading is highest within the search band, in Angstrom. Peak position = 4606.0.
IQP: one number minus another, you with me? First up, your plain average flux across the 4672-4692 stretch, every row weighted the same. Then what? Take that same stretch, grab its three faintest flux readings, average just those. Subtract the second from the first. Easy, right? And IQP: 0.12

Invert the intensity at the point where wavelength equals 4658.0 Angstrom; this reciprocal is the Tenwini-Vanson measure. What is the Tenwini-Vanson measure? 0.110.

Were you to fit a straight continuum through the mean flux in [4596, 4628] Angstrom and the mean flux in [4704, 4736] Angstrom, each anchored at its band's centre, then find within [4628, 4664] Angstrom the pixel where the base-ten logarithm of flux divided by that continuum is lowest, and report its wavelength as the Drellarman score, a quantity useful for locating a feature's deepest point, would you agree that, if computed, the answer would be 4646.0 Angstrom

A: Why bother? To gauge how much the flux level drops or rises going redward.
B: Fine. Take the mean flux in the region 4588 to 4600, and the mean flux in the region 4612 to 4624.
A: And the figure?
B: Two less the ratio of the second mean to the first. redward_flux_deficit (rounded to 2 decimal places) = 1.00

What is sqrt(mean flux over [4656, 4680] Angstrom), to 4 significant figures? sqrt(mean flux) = 2.972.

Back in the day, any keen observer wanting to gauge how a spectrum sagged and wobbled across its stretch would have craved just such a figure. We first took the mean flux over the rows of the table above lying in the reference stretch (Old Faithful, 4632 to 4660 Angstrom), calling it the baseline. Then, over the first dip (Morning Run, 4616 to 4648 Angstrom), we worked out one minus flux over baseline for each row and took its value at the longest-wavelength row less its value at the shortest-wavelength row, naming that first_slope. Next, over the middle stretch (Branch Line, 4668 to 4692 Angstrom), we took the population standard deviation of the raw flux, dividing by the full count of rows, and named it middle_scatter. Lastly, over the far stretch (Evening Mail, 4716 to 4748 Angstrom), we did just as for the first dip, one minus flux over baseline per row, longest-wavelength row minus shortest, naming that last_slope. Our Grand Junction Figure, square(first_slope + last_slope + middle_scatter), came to 0.09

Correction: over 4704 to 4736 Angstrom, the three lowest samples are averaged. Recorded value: 8.66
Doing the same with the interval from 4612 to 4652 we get 8.60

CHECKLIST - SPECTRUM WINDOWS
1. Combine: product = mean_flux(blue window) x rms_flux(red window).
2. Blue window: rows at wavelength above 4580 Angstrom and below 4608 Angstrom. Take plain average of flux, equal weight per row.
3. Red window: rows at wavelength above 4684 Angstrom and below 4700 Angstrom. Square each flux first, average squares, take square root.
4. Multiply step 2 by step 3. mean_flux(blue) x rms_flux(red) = 81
